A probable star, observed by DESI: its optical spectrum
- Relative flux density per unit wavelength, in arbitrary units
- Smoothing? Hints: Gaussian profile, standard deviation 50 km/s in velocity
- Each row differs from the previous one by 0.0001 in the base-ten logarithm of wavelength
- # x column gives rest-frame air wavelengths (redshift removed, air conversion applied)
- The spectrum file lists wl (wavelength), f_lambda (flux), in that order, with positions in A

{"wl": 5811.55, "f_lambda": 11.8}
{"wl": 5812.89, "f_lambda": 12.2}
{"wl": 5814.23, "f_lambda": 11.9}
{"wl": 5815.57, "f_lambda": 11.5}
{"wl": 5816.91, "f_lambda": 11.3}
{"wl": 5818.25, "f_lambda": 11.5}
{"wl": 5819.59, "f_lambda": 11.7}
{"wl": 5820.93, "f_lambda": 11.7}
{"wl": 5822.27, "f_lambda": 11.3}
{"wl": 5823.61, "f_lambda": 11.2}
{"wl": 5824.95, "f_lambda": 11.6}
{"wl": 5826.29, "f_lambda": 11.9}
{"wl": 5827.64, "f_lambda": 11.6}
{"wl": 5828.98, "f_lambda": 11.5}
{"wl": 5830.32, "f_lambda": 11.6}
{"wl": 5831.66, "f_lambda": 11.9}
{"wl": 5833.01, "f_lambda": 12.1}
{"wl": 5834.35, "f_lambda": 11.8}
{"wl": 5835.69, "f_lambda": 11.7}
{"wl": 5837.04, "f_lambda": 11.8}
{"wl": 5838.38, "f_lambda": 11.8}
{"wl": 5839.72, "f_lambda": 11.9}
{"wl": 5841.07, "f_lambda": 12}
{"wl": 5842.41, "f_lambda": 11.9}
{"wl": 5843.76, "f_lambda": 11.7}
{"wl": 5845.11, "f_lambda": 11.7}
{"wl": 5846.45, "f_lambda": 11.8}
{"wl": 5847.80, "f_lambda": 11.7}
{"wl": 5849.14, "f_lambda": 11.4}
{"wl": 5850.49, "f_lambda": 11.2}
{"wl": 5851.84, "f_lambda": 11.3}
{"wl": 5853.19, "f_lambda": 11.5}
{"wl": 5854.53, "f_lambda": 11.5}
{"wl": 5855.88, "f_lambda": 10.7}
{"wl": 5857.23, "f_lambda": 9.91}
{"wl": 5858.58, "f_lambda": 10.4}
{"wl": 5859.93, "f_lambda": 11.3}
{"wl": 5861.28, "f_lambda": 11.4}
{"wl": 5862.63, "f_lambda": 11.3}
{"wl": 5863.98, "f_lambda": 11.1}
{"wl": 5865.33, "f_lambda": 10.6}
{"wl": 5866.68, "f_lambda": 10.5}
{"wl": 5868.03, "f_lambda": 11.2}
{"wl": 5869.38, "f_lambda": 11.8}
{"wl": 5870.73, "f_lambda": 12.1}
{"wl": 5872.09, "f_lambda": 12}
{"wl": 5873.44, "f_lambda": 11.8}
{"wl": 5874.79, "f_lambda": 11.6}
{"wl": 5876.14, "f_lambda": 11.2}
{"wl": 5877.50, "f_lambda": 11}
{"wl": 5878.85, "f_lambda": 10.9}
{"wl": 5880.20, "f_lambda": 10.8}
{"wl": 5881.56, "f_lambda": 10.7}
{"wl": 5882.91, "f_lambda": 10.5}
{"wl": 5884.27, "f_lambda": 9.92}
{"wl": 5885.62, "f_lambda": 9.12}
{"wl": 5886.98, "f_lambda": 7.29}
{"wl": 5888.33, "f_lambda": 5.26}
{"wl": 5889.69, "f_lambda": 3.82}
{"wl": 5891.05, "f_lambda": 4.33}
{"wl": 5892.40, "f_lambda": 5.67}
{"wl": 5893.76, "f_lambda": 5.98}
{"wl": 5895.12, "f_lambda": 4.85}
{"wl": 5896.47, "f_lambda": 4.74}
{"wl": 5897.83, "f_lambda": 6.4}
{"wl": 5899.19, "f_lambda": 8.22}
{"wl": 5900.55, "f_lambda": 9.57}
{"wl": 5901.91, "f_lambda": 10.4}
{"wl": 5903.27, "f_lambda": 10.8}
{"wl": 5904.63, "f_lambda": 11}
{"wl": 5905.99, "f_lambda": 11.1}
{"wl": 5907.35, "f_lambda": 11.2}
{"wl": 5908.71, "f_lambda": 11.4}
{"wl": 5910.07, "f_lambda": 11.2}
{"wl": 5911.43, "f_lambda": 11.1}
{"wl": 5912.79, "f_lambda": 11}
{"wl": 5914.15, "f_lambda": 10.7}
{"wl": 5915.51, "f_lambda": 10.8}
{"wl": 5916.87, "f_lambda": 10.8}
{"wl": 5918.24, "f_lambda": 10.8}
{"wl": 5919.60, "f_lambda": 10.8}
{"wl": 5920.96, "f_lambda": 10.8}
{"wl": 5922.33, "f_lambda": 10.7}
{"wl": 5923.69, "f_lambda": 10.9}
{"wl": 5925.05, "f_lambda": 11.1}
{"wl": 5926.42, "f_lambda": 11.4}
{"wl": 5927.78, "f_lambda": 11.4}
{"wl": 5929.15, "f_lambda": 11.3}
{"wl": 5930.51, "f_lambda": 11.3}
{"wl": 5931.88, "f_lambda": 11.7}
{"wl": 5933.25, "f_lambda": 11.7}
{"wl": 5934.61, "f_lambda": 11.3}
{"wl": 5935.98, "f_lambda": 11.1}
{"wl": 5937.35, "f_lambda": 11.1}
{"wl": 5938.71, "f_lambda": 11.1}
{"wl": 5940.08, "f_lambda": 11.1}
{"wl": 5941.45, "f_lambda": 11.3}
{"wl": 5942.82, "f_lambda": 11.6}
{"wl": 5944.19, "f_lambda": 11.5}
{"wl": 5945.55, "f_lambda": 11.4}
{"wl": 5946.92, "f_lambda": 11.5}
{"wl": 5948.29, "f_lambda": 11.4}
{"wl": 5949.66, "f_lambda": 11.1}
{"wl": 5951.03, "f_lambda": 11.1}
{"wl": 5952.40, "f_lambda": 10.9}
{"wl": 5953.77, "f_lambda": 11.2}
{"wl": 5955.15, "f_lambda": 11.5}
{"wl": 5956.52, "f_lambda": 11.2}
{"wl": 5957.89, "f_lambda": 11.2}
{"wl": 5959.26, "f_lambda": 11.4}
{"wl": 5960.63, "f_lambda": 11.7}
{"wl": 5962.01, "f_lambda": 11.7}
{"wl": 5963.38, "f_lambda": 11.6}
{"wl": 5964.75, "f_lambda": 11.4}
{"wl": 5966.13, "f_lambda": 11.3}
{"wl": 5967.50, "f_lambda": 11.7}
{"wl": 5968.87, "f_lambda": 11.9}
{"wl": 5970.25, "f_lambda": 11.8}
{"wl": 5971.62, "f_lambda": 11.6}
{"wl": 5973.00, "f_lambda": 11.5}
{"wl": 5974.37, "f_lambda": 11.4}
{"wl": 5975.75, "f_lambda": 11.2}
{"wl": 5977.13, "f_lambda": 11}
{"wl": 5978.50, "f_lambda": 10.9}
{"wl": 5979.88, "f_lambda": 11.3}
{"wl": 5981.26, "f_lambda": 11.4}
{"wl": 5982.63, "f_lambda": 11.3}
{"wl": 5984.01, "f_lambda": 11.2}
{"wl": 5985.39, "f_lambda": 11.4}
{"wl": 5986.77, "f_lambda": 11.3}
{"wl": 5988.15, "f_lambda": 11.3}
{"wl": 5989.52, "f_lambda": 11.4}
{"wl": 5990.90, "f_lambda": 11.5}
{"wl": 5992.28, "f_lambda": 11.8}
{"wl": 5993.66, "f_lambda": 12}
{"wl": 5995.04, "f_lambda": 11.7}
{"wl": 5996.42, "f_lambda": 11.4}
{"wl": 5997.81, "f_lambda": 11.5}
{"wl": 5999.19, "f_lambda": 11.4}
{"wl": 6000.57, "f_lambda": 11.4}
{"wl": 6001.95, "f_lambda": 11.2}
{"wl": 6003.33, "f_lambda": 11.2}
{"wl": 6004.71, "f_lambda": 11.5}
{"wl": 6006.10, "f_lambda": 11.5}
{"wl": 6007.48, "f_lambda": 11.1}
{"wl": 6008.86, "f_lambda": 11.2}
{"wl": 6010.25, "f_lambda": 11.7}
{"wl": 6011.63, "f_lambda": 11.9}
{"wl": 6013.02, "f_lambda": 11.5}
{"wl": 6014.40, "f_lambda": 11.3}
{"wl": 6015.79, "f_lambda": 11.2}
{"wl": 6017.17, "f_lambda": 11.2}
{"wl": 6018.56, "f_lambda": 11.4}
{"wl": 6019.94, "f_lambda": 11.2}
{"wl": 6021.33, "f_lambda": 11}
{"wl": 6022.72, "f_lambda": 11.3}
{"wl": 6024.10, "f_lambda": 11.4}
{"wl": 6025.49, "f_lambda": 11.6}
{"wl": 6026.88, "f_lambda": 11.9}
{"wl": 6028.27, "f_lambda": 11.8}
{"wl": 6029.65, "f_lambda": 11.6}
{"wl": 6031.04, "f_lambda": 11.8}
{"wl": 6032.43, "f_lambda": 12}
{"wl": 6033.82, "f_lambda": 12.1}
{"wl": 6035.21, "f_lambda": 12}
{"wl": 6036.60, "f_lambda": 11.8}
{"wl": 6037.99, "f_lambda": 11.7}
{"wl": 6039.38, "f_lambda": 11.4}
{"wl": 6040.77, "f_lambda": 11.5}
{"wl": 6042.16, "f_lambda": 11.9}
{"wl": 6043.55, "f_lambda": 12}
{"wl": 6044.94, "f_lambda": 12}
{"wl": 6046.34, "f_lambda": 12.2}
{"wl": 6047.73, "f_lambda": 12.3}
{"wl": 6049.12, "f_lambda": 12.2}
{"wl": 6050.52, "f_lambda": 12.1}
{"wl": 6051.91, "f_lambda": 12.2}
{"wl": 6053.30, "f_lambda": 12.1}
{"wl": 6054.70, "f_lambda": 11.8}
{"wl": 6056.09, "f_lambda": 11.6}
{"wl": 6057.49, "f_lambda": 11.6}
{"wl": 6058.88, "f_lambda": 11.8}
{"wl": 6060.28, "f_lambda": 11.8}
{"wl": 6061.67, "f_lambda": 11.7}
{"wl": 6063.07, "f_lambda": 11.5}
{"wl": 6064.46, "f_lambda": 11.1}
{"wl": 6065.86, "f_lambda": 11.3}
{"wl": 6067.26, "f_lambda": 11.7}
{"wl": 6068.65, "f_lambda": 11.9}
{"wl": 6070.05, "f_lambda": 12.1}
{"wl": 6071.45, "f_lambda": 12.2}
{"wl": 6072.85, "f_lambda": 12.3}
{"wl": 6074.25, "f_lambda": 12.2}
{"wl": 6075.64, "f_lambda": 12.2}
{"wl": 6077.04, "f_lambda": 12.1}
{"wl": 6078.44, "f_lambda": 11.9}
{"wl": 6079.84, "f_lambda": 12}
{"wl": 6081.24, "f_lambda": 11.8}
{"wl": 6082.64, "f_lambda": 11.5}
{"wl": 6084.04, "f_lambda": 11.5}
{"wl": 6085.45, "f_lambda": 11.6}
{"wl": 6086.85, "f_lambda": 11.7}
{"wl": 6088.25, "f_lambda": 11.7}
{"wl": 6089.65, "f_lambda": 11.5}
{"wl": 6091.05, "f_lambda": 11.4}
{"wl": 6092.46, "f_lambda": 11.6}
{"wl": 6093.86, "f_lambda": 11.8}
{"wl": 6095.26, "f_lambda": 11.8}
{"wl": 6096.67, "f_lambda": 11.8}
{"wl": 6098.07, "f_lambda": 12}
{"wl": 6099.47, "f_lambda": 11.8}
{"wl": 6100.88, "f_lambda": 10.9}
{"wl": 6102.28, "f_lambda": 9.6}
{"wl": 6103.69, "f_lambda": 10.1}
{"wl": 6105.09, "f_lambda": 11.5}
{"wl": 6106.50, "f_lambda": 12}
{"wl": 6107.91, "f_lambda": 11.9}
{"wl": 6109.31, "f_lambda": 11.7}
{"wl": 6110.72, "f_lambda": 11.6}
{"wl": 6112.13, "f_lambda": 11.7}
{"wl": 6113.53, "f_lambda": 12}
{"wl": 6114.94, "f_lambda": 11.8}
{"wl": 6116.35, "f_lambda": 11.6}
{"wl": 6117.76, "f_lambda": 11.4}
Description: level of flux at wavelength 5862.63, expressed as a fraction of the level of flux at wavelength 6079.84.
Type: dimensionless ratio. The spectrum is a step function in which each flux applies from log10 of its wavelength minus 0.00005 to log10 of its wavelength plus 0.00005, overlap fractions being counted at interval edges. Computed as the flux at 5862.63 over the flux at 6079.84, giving 0.942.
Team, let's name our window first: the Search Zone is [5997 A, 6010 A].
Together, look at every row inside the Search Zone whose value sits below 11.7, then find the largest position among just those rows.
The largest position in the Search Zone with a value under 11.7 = 6008.86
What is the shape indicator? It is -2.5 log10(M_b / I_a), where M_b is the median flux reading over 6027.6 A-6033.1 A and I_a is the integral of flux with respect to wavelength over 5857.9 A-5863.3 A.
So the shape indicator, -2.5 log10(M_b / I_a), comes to 1.76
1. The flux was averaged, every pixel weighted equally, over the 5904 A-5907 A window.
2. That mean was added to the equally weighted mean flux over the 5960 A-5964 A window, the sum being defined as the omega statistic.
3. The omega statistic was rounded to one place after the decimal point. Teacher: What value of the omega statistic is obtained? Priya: 22.7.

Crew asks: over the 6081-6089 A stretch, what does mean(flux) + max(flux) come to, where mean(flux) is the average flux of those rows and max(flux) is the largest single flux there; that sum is 23.4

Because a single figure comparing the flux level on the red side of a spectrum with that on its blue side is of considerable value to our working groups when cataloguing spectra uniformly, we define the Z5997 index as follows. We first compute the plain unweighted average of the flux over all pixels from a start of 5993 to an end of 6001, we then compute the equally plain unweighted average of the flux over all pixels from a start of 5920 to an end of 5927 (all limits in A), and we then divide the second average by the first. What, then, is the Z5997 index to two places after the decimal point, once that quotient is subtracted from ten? 9.05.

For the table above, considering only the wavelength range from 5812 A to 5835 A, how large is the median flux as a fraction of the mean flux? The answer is 0.99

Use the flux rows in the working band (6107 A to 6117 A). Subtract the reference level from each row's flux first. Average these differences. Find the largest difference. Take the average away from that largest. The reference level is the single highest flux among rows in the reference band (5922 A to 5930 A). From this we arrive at 0.24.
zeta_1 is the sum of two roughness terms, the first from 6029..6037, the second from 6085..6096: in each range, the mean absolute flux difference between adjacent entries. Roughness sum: 0.274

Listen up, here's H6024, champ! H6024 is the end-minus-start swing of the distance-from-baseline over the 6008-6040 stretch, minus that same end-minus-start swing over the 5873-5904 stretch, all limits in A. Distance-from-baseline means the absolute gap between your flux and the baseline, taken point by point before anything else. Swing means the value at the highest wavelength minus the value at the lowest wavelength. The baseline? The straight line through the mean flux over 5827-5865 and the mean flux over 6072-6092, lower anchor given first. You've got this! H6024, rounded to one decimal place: -0.6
